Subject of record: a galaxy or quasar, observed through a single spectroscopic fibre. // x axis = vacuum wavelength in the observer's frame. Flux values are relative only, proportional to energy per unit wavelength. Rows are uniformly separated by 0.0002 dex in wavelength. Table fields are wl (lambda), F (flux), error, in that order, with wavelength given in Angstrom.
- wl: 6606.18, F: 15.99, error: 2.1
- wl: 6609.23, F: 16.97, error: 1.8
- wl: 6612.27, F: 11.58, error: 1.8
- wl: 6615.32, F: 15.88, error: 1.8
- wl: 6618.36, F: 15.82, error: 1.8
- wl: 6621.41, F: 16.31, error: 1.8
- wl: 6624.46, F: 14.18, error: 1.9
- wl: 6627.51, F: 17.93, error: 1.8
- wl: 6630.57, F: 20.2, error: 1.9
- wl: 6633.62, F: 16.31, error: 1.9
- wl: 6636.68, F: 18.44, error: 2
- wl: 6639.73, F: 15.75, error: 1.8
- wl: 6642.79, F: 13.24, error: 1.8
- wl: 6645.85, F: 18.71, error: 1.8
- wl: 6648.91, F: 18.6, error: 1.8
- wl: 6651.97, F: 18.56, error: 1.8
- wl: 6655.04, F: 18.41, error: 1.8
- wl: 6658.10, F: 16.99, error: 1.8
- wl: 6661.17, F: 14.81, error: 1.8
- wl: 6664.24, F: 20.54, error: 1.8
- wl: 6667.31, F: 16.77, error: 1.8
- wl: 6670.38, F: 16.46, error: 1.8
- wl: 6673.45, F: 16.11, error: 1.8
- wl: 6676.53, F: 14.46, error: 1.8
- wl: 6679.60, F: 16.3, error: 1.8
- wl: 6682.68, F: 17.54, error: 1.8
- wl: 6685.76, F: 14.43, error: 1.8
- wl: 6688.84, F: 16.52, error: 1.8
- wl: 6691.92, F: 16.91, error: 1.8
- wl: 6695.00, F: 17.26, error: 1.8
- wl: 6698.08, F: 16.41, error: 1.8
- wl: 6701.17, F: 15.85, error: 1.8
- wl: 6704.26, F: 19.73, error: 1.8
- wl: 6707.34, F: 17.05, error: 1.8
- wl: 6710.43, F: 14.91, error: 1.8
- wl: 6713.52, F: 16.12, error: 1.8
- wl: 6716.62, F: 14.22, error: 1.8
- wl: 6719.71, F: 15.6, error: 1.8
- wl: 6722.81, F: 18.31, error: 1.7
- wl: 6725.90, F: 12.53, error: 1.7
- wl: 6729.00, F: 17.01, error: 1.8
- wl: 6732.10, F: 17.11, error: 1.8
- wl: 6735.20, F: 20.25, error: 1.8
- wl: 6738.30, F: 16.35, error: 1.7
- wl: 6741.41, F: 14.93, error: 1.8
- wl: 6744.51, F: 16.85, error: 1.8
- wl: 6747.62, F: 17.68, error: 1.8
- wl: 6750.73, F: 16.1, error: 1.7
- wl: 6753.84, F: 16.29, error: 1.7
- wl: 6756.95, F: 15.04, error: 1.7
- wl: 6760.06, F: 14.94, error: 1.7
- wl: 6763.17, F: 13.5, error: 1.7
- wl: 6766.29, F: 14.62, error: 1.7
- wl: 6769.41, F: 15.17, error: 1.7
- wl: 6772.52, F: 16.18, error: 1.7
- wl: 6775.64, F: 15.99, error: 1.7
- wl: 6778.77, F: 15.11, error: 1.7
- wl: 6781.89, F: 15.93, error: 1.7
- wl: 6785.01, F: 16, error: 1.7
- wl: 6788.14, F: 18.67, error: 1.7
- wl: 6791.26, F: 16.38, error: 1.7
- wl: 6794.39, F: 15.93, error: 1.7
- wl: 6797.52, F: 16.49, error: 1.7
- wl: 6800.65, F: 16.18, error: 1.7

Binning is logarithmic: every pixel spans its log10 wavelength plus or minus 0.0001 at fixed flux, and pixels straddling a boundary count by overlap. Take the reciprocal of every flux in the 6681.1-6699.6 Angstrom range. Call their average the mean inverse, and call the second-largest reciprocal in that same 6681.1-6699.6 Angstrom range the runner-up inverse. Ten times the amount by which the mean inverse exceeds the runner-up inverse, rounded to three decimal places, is -0.001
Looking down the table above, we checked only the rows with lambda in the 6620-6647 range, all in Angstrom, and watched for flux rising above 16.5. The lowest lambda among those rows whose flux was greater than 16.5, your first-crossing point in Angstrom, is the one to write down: 6627.51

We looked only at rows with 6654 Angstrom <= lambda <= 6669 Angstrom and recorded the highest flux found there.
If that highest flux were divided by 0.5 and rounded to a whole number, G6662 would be 41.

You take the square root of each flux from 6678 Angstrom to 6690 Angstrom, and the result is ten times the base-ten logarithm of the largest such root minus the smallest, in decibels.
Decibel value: -4.1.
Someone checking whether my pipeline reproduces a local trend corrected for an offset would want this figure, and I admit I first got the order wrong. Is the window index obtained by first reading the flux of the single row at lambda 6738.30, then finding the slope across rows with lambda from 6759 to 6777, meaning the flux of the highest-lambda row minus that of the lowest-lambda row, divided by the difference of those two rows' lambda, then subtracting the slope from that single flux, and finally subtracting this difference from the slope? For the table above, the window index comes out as -16.2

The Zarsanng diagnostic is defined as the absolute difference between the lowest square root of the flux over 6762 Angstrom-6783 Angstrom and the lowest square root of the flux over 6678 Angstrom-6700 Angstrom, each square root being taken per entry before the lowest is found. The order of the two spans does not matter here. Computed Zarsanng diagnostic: 0.12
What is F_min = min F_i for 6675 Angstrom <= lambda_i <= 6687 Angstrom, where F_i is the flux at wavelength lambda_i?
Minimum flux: 14.43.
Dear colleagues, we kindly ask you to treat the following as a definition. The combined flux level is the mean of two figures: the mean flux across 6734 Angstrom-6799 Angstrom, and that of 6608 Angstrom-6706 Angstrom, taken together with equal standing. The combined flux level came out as 16.4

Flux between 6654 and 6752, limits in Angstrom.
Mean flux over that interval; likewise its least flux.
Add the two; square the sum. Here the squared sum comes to 847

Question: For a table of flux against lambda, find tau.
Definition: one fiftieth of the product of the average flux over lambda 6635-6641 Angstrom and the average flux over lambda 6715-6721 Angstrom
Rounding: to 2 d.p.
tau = 5.10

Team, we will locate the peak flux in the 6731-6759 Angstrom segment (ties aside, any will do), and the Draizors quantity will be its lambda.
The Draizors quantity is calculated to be 6735.20 Angstrom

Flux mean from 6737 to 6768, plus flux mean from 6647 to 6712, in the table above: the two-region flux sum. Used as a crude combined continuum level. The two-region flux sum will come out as 32.5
